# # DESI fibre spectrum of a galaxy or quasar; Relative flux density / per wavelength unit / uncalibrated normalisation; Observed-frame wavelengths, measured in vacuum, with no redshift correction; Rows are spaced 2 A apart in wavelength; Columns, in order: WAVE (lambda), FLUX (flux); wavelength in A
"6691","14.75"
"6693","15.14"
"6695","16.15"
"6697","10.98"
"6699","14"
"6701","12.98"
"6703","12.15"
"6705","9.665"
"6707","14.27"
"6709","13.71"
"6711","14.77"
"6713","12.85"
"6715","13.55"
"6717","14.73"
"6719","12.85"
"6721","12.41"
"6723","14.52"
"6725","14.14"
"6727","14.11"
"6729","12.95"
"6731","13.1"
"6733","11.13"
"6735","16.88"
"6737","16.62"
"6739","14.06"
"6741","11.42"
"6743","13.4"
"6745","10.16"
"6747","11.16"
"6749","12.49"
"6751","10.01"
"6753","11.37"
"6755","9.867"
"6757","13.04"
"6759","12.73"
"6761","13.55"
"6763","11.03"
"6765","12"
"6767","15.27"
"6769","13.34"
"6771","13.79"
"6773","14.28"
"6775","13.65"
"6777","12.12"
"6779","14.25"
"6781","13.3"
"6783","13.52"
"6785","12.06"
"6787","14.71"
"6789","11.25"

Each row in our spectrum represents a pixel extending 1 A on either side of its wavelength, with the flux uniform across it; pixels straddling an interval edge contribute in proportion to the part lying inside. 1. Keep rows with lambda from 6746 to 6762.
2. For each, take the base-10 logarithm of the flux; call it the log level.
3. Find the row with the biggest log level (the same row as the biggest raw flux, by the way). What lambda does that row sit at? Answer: 6761 A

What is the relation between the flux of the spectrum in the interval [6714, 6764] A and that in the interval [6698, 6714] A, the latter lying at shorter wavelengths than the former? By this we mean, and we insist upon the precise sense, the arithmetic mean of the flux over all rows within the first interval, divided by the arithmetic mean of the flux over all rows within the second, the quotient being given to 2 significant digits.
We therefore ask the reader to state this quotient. 0.98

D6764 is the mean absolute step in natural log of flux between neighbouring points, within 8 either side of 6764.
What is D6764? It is 0.112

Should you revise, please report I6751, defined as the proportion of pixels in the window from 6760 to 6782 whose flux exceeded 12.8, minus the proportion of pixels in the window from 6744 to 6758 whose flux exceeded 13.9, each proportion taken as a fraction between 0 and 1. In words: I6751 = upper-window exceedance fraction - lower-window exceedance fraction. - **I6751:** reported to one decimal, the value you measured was 0.7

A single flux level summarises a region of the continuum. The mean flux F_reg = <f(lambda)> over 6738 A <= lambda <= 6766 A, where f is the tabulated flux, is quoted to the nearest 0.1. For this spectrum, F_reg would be 11.9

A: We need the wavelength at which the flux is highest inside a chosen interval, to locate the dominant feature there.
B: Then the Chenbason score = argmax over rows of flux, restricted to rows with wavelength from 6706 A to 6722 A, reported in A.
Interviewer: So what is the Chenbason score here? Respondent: 6711 A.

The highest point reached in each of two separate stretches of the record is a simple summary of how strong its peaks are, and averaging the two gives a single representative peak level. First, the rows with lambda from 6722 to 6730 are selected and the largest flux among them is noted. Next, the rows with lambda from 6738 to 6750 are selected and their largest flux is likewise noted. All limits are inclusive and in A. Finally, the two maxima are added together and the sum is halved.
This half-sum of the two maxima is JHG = 14.3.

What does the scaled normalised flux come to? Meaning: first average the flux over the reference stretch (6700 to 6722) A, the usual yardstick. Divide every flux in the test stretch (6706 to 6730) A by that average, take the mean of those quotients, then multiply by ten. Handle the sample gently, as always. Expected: 10.50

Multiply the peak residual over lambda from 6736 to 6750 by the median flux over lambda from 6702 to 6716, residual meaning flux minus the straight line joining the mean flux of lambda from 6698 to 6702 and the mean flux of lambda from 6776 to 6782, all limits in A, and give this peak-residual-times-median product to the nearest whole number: 44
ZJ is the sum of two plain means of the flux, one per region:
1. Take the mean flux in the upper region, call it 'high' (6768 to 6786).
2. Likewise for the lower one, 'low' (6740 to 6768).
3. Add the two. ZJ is 25.3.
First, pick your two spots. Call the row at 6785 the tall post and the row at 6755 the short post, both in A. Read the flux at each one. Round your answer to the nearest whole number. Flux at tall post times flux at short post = 119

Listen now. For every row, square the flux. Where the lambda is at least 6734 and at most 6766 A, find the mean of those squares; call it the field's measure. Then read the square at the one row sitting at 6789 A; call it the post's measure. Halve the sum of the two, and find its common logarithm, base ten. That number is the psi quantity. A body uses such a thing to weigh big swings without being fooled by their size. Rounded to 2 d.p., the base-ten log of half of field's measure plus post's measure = 2.16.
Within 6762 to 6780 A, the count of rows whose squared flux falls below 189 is 5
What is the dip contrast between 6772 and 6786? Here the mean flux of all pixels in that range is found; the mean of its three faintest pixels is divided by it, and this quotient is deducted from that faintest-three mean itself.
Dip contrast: 11.6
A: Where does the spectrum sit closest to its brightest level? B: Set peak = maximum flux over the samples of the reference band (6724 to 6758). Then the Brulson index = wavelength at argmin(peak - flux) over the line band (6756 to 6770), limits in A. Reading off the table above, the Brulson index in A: 6767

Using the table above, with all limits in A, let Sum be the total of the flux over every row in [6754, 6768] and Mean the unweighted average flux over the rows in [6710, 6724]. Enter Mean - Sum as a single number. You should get -73.8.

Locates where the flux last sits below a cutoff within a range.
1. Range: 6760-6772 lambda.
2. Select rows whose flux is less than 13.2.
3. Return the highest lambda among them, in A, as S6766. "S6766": 6765 A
